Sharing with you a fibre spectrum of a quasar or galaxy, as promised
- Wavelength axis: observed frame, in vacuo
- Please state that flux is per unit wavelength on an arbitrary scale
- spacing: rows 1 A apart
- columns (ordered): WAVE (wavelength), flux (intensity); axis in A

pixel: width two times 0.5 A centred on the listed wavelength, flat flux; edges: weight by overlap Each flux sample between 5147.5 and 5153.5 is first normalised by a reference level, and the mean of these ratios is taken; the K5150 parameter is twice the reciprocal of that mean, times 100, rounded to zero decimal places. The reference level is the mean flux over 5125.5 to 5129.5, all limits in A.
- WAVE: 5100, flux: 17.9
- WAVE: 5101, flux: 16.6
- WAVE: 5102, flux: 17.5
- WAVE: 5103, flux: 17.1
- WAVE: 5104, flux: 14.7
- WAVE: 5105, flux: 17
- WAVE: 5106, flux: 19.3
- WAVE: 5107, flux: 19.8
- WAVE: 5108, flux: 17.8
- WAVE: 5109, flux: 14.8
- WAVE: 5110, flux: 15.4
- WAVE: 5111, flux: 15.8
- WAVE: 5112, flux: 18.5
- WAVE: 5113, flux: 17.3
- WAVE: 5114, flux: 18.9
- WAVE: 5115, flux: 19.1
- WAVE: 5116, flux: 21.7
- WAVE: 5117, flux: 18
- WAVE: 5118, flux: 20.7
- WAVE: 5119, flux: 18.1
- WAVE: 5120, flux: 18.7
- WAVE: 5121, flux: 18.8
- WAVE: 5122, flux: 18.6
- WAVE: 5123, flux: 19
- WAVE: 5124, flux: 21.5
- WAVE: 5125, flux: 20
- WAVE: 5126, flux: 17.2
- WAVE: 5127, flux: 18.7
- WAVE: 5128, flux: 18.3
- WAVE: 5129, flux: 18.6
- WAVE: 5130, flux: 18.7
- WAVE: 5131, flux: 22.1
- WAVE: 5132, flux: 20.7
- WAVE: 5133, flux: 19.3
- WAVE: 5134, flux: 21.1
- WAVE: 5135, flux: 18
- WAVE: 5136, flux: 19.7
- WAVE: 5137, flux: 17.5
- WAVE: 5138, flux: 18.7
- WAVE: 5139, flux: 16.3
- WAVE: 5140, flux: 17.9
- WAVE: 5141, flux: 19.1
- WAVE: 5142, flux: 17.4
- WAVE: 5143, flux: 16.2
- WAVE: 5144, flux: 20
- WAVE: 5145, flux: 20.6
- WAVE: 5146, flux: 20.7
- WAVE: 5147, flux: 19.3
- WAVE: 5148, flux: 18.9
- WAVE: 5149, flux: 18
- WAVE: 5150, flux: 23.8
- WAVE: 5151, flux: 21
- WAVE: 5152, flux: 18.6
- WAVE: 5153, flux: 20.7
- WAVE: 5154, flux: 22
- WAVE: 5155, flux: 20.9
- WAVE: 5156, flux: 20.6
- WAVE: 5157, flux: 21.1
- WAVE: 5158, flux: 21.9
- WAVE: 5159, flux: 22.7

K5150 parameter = 180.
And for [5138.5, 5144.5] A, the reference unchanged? 204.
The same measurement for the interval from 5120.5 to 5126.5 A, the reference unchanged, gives 190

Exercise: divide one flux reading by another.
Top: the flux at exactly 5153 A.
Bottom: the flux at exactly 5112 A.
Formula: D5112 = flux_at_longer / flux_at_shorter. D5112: 1.12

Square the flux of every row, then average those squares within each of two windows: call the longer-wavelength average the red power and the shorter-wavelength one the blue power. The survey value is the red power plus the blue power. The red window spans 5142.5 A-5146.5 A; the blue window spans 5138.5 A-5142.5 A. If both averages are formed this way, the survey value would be 692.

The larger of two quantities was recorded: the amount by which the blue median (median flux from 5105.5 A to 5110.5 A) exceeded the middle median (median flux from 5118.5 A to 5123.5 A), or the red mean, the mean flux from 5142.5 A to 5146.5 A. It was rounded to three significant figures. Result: 19.4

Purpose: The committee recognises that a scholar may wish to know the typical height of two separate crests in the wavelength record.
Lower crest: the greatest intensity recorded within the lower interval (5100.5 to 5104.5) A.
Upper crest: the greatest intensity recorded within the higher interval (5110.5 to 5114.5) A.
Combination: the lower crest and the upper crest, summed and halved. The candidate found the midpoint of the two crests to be 18.2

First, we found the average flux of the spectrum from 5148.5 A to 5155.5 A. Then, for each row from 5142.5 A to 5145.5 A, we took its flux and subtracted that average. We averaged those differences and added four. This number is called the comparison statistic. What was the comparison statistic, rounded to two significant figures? 2.2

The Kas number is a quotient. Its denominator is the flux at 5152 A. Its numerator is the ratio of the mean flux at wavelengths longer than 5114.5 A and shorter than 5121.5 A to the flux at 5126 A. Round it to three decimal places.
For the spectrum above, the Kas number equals 0.060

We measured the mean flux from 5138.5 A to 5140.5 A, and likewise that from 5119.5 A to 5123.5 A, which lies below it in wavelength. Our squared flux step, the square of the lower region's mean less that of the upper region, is 2.8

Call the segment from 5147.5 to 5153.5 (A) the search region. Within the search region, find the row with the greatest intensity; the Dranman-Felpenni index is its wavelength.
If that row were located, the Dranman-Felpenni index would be 5150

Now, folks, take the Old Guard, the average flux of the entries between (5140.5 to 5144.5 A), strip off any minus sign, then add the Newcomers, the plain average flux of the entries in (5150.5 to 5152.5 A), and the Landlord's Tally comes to 38.0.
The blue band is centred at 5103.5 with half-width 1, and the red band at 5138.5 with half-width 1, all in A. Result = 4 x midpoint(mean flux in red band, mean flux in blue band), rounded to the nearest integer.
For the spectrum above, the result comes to 67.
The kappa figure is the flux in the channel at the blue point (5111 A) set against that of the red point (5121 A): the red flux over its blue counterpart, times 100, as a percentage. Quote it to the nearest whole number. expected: 119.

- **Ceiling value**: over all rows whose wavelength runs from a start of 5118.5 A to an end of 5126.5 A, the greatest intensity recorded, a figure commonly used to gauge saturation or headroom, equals 21.5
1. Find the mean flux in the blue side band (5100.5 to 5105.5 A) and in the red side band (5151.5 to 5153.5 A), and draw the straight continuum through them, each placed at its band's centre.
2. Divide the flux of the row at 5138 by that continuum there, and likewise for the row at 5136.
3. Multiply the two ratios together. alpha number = 1.05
